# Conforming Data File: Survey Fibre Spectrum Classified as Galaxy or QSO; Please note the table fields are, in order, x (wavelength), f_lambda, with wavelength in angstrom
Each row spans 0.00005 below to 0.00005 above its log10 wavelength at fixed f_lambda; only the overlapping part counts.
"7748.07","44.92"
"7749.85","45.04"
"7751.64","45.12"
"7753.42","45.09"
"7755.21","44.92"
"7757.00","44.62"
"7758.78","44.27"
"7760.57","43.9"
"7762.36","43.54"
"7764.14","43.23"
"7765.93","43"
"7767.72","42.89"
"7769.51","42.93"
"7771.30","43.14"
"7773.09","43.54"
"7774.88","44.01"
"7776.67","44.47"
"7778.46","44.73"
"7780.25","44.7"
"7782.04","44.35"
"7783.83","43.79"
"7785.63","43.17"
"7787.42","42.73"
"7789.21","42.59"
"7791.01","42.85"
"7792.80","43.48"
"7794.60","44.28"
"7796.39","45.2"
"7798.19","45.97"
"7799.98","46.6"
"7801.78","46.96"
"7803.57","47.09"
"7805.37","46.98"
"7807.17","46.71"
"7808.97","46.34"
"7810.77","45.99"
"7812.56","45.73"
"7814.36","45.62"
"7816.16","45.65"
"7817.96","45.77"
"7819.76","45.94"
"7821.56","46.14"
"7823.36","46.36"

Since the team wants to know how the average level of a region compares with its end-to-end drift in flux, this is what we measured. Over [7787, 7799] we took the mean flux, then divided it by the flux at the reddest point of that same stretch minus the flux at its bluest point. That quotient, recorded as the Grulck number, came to 14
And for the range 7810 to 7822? 306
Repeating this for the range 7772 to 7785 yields 177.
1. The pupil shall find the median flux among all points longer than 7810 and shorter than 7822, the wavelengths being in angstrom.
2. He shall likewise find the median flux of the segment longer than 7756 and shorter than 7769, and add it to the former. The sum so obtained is 89.3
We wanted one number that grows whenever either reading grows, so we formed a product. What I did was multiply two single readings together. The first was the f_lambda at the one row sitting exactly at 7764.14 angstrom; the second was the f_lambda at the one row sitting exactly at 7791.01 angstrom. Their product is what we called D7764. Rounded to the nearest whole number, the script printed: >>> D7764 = 1852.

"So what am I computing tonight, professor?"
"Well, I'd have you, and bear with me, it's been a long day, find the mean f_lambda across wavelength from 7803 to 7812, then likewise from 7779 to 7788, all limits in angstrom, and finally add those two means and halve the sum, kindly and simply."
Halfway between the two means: 45.2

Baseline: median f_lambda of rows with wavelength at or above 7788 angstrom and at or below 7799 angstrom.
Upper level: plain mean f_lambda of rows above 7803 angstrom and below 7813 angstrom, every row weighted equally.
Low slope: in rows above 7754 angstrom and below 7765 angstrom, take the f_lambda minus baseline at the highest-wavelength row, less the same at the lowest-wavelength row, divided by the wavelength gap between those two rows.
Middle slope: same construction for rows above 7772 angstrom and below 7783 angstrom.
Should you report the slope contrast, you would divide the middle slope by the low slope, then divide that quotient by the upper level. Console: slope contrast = -0.010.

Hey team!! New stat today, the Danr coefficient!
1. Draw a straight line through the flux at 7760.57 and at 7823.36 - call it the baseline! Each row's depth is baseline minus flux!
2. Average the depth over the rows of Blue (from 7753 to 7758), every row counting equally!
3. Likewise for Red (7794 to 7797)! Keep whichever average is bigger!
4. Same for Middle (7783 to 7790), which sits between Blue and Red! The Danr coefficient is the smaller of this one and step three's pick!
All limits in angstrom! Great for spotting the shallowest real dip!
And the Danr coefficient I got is 0.53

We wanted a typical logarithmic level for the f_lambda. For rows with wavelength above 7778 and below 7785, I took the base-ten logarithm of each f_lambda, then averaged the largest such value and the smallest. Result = 1.65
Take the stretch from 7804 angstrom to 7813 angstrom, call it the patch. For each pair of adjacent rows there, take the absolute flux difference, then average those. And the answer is 0.31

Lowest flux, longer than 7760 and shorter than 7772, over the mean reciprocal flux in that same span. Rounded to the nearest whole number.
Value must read 1854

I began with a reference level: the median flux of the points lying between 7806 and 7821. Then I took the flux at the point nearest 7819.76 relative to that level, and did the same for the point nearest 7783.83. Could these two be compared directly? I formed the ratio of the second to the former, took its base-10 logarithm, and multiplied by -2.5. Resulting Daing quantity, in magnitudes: 0.052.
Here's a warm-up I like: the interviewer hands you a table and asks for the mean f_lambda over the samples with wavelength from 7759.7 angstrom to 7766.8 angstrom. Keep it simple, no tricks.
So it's 43.4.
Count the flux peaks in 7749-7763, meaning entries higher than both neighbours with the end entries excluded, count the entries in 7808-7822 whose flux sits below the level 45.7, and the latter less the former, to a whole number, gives 1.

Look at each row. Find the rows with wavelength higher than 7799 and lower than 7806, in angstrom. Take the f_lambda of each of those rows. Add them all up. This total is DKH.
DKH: 188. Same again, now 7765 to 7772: 172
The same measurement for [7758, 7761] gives 88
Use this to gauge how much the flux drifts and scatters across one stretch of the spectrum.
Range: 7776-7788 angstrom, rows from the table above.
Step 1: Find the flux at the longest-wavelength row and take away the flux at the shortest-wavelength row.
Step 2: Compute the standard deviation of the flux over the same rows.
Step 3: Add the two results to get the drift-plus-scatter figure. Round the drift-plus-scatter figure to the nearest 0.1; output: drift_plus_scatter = -1.0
